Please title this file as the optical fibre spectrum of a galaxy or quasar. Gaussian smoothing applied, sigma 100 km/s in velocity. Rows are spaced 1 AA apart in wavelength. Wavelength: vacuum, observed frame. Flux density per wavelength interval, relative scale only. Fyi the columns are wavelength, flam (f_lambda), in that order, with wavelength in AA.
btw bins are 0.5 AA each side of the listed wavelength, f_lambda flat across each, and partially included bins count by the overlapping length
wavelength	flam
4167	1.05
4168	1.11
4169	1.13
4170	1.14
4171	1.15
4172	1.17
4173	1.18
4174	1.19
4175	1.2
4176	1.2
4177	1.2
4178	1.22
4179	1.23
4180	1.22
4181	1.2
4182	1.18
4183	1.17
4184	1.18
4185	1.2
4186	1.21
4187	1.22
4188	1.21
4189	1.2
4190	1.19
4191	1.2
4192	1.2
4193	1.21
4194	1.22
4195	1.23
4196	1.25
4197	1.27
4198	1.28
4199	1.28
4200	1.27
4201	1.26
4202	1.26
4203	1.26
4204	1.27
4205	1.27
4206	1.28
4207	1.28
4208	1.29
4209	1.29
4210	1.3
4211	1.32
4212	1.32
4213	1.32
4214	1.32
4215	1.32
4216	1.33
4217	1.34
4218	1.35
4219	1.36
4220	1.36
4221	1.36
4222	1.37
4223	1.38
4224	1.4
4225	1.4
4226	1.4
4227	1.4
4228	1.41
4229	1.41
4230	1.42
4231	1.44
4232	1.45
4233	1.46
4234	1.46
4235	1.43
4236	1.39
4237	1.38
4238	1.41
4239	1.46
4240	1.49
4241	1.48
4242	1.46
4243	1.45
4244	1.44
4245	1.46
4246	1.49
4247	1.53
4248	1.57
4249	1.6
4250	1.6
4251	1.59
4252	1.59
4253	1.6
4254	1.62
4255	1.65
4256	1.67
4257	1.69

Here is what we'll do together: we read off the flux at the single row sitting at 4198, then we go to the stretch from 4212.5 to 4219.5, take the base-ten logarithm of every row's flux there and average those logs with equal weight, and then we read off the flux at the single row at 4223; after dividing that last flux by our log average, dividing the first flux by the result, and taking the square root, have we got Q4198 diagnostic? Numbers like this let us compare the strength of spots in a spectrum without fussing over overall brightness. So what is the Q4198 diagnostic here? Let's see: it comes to 0.341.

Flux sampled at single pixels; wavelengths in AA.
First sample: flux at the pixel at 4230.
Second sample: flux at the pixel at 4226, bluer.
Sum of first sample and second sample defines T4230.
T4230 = 2.82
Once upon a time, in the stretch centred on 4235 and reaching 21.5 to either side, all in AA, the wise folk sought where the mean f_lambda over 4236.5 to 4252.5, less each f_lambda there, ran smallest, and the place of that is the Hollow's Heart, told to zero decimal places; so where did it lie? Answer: 4256 AA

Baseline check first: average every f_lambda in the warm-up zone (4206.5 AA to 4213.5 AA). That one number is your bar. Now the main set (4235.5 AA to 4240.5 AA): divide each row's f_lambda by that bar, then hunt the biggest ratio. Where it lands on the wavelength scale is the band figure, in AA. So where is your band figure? 4240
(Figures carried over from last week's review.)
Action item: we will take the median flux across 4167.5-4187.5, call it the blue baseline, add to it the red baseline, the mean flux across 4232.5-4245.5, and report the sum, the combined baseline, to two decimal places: 2.64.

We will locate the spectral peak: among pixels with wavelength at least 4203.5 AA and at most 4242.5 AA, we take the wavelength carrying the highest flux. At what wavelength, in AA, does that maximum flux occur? 4240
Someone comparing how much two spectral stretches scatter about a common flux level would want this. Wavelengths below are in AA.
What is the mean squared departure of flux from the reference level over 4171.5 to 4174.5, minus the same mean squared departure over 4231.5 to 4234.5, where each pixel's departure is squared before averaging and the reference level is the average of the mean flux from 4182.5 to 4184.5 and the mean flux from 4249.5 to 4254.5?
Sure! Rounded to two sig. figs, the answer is 0.038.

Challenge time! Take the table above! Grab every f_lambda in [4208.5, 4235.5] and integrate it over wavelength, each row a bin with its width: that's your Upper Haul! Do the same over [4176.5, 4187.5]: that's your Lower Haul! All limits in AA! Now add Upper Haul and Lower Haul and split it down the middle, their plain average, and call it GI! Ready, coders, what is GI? 25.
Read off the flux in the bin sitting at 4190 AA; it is 1.19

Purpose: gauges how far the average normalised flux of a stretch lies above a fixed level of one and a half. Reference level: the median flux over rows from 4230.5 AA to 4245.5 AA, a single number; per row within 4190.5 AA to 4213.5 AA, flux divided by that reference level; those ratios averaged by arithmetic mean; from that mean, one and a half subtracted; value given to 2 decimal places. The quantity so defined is -0.63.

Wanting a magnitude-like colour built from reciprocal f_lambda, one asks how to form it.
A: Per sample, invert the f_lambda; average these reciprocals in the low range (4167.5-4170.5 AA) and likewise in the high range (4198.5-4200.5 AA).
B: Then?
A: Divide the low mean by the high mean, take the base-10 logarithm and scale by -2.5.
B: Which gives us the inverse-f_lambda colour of -0.13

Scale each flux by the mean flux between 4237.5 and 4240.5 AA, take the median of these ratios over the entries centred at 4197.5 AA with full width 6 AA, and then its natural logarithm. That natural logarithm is -0.13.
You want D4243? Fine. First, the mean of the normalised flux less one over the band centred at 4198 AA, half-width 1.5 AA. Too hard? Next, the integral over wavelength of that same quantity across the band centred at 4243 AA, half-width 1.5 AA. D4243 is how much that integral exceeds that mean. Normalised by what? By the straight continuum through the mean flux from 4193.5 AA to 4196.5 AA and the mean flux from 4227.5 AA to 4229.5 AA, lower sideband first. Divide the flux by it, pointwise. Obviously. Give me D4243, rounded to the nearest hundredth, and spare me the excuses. -0.10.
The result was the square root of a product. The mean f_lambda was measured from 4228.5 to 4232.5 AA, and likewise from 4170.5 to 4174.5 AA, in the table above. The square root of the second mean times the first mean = 1.29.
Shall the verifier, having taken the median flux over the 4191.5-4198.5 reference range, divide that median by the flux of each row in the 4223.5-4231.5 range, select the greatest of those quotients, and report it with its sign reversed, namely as -0.88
